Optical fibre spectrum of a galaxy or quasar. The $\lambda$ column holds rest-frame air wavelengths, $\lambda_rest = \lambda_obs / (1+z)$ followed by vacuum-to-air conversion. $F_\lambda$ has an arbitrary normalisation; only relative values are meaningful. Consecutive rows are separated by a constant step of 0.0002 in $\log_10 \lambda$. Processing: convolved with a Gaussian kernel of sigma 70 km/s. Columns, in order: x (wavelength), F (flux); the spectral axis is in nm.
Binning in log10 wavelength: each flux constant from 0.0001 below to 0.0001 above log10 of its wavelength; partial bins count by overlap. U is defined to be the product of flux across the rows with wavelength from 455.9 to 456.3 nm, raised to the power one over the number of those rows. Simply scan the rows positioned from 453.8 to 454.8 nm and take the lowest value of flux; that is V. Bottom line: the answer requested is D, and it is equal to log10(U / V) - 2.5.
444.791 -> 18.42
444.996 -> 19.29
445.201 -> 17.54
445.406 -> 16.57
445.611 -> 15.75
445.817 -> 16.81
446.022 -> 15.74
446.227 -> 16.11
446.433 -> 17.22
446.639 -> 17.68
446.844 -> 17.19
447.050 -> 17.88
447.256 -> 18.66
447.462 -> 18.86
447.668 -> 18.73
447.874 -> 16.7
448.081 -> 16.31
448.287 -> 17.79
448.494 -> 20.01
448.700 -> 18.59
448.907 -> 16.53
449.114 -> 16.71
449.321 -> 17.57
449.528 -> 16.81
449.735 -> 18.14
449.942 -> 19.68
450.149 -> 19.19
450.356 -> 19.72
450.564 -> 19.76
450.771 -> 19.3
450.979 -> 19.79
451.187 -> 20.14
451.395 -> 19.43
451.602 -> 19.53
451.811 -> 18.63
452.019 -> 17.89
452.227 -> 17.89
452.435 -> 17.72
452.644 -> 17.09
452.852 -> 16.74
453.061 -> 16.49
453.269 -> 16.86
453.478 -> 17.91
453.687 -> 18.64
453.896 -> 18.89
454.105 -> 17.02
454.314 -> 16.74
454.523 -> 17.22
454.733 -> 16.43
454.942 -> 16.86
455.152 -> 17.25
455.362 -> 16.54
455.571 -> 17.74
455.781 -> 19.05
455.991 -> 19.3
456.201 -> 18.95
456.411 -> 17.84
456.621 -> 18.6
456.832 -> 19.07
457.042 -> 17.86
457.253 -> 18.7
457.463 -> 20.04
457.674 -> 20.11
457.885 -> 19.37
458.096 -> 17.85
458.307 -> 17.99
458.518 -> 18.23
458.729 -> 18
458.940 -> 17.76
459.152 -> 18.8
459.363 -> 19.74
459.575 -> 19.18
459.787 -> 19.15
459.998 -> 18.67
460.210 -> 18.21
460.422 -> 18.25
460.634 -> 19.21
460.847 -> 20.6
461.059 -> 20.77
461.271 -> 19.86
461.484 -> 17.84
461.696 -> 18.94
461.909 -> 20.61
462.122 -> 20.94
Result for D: -2.43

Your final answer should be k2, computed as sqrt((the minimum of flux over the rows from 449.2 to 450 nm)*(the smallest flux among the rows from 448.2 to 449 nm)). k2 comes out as 16.7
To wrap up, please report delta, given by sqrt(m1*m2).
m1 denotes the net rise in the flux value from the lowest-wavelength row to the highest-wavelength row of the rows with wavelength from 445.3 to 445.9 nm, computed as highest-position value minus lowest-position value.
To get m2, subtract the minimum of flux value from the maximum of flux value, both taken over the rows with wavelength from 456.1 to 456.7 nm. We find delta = 0.52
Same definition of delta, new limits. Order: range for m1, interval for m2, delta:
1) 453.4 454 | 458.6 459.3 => 1.01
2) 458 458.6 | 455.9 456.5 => 0.74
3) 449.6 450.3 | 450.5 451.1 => 0.72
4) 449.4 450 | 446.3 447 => 1.19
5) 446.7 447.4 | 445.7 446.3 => 1.25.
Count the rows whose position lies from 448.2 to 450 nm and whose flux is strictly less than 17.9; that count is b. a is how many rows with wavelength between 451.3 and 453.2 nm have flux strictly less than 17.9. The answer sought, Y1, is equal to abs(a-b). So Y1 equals 1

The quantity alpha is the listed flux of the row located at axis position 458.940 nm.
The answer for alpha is 17.76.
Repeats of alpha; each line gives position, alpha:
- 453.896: 18.89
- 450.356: 19.72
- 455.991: 19.3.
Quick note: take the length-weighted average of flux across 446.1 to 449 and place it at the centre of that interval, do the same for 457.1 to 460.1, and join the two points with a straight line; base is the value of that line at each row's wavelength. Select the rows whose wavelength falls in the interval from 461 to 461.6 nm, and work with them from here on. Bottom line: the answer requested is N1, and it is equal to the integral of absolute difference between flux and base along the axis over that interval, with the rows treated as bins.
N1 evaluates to 0.72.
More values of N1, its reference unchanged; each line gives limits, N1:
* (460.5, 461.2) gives 0.79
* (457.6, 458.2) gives 0.57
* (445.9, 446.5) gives 0.76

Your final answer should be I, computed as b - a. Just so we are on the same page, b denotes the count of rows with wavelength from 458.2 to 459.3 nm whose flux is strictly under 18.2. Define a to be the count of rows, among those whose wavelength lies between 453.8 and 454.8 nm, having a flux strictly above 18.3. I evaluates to 2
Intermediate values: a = 1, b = 3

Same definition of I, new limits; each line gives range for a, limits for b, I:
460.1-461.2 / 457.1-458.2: -2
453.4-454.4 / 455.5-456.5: 0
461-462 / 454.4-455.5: 1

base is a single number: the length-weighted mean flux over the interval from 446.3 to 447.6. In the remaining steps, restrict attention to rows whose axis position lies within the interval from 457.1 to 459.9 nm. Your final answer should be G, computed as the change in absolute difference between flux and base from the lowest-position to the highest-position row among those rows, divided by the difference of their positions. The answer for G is 0.2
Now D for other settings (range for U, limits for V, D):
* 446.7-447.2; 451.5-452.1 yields -2.51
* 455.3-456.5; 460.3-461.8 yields -2.49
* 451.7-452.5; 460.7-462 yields -2.50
